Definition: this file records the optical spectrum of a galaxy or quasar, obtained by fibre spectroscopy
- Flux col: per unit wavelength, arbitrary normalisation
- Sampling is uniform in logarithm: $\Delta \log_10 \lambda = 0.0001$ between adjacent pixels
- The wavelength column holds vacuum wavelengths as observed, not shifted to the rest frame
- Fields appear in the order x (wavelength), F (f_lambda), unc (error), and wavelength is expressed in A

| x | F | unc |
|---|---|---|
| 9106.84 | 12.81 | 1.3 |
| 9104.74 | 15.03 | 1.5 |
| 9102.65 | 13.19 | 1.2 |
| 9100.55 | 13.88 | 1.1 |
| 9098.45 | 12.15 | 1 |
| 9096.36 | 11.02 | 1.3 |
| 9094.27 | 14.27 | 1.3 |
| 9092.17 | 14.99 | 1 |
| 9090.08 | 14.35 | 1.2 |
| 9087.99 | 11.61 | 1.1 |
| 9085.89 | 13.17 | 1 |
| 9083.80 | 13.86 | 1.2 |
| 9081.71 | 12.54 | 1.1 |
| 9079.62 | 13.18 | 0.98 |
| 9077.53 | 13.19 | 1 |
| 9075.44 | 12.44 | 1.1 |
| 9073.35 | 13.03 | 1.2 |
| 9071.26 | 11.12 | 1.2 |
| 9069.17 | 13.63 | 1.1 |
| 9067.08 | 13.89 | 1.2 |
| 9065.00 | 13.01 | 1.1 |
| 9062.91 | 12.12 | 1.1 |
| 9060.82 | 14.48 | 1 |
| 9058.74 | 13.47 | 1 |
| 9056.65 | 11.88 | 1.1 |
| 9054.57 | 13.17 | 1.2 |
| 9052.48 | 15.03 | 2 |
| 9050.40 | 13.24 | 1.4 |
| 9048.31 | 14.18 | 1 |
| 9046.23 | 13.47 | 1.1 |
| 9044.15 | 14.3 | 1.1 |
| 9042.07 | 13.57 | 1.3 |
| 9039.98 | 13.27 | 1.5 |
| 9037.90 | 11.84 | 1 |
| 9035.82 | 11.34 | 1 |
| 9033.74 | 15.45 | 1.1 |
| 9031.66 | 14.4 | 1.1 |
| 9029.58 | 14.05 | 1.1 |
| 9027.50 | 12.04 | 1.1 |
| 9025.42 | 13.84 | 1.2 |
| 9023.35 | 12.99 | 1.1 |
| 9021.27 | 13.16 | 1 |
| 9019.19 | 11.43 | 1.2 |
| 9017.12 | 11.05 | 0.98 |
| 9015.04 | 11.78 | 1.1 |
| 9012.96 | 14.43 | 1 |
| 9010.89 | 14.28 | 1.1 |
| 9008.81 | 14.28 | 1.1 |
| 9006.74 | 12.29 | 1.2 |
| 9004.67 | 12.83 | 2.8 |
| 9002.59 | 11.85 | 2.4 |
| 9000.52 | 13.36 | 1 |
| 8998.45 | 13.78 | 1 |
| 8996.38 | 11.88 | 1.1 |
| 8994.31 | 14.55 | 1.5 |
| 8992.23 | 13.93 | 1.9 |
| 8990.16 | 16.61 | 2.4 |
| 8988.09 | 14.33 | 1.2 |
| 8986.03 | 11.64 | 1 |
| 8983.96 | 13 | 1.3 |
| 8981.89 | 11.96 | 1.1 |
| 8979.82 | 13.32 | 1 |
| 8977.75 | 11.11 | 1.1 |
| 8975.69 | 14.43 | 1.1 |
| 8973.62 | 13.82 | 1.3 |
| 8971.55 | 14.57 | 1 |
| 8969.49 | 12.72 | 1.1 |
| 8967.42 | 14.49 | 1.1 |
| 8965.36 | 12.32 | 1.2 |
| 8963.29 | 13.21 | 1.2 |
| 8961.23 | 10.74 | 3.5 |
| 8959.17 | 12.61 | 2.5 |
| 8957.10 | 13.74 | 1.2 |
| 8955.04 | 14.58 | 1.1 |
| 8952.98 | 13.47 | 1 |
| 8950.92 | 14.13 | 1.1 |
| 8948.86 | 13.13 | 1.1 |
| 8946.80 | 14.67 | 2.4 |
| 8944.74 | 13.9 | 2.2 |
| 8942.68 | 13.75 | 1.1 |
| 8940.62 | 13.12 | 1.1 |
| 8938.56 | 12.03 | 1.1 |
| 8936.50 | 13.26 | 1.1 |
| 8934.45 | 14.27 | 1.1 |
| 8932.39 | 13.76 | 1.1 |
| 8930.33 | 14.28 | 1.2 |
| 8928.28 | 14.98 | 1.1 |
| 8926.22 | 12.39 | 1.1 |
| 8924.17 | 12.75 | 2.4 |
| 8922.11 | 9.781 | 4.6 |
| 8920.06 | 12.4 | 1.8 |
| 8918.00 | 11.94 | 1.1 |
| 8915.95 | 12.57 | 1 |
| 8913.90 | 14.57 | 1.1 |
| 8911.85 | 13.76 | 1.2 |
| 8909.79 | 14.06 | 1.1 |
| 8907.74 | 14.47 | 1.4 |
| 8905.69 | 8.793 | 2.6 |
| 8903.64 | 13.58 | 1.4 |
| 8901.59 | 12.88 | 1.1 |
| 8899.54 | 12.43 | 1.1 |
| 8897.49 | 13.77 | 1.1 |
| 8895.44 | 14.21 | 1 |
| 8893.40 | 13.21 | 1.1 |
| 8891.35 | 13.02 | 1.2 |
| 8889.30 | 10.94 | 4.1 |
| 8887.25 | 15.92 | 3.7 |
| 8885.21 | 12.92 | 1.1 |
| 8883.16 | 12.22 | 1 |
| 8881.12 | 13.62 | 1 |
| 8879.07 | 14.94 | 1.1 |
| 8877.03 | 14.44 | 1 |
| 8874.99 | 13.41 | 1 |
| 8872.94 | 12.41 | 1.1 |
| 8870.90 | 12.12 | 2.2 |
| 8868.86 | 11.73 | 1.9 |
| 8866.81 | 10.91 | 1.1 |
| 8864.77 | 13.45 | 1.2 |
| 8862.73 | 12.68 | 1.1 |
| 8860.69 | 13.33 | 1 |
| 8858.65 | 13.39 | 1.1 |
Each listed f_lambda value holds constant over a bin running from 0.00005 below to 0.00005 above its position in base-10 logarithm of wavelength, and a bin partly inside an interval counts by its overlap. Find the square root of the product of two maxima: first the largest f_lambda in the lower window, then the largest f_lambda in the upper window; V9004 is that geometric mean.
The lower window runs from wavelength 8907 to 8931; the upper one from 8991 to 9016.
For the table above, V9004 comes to 14.8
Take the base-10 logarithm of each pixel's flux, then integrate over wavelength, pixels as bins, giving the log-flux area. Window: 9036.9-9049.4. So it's 14.1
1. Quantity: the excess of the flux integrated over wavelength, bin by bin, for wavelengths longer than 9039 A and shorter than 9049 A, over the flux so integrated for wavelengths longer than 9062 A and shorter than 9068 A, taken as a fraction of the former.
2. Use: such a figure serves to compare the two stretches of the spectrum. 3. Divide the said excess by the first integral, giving 0.43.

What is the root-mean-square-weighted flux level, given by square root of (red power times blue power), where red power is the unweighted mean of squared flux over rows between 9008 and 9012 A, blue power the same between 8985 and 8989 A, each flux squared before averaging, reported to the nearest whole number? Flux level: 186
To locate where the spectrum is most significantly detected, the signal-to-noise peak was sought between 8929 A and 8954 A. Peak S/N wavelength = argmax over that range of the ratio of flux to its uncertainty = 8952.98 A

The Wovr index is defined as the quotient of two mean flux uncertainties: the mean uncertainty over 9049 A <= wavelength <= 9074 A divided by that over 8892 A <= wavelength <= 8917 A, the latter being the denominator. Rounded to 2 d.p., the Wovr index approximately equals 0.96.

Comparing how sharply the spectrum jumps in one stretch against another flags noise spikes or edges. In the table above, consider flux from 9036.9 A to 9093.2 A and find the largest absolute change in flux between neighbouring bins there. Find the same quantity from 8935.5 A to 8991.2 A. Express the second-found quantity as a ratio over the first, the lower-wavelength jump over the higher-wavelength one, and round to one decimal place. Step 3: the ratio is 1.2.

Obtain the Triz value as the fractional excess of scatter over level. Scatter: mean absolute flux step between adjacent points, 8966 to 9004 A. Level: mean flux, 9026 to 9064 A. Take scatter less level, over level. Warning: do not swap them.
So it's -0.873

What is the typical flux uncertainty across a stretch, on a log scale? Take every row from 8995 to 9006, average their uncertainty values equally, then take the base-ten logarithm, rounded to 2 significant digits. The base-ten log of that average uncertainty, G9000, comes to 0.22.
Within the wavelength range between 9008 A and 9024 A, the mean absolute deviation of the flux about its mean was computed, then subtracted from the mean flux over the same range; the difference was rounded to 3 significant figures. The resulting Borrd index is 11.8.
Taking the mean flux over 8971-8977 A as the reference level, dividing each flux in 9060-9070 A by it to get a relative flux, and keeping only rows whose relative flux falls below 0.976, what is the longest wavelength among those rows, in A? 9069.17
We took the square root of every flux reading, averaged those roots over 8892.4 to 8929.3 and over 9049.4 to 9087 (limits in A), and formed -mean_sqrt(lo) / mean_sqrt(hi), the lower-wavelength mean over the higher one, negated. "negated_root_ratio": -0.990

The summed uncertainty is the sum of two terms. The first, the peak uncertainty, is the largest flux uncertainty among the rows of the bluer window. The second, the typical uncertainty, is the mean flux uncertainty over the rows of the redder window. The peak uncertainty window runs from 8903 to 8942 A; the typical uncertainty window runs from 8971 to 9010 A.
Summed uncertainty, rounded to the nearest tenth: 6.0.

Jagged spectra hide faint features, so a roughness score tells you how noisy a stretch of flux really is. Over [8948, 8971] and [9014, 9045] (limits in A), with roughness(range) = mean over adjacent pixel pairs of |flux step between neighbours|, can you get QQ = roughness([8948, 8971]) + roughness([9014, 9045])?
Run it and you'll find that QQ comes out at 2.54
